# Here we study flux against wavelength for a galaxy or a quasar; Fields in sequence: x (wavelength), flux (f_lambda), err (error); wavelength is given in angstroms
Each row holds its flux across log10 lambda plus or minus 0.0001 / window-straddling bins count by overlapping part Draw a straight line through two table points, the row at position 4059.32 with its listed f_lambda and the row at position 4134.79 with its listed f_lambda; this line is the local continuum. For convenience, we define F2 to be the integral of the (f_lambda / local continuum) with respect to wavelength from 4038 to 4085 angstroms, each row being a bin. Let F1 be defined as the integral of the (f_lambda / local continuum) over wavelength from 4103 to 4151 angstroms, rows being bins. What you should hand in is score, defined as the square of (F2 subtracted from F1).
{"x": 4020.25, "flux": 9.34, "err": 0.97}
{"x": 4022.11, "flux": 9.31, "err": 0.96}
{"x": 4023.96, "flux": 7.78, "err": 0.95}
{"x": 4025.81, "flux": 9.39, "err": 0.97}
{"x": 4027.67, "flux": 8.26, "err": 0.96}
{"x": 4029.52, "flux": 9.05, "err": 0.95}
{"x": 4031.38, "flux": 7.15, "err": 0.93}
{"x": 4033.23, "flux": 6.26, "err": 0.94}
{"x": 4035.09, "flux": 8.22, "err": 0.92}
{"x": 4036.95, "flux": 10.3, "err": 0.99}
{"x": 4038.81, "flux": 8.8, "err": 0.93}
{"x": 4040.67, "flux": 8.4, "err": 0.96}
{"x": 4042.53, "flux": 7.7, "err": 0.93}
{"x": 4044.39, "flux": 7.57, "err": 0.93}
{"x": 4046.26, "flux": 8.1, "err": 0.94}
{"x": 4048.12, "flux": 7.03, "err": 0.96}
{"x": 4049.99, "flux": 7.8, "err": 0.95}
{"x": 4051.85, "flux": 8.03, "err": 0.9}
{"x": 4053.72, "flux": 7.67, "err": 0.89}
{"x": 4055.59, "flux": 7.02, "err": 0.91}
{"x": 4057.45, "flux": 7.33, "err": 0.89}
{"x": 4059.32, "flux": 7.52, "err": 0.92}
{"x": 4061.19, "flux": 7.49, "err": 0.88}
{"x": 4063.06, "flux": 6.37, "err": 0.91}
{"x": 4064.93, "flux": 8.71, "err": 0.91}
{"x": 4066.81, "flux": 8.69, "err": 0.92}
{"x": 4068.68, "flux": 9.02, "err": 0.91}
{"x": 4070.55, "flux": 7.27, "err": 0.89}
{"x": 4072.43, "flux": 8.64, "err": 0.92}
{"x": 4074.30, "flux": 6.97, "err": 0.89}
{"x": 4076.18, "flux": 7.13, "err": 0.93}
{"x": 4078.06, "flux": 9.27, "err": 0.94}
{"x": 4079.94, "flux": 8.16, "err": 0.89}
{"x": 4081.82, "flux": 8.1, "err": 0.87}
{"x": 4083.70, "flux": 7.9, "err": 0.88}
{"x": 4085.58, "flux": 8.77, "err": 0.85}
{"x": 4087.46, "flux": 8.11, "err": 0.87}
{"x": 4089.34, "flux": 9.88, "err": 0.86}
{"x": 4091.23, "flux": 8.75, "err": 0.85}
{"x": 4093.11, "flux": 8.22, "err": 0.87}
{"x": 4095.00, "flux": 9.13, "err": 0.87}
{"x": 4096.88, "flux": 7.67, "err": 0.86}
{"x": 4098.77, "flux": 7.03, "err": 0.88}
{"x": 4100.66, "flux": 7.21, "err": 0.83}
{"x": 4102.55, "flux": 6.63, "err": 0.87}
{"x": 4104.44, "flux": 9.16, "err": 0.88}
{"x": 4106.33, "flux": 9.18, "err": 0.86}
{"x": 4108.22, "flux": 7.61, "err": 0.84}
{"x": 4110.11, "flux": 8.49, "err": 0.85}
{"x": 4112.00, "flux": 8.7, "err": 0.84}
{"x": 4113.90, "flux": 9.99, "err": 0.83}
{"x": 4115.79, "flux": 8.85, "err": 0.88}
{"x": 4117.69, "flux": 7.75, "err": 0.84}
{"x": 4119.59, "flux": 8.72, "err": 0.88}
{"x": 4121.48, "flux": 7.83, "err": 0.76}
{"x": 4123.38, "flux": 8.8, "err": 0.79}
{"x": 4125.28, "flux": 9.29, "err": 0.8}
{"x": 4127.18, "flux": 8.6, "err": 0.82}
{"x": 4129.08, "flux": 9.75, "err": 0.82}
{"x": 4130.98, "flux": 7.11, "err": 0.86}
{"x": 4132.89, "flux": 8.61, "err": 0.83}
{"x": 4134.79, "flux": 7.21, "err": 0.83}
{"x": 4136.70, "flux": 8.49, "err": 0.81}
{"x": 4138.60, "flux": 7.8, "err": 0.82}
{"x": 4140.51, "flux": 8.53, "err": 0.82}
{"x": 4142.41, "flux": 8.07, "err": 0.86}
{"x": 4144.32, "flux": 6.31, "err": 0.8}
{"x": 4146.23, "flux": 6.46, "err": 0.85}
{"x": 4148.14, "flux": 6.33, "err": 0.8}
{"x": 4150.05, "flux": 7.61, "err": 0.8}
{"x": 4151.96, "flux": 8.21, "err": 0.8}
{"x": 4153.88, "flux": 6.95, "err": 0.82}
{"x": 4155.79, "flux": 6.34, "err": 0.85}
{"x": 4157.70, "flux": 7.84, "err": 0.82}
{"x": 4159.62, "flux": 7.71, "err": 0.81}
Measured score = 25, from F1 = 54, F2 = 49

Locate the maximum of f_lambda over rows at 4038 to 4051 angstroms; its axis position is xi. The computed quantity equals 4038.81 angstroms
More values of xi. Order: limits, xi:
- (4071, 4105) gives 4089.34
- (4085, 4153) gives 4113.90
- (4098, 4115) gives 4113.90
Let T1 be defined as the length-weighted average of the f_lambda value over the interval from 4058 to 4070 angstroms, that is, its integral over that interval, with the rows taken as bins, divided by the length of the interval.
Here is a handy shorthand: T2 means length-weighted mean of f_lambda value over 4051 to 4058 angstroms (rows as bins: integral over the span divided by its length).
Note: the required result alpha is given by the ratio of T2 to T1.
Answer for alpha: 0.95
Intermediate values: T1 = 7.92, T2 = 7.52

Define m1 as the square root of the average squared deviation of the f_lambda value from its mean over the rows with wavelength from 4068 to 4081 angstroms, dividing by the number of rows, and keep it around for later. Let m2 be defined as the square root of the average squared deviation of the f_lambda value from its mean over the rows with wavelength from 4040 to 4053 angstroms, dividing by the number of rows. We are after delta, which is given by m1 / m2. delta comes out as 2.2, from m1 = 0.88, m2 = 0.41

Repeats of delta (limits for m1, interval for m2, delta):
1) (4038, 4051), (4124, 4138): 0.6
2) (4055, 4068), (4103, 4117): 1.2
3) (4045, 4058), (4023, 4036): 0.4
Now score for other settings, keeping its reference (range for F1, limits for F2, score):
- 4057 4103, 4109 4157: 14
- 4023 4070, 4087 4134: 23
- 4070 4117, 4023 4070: 10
